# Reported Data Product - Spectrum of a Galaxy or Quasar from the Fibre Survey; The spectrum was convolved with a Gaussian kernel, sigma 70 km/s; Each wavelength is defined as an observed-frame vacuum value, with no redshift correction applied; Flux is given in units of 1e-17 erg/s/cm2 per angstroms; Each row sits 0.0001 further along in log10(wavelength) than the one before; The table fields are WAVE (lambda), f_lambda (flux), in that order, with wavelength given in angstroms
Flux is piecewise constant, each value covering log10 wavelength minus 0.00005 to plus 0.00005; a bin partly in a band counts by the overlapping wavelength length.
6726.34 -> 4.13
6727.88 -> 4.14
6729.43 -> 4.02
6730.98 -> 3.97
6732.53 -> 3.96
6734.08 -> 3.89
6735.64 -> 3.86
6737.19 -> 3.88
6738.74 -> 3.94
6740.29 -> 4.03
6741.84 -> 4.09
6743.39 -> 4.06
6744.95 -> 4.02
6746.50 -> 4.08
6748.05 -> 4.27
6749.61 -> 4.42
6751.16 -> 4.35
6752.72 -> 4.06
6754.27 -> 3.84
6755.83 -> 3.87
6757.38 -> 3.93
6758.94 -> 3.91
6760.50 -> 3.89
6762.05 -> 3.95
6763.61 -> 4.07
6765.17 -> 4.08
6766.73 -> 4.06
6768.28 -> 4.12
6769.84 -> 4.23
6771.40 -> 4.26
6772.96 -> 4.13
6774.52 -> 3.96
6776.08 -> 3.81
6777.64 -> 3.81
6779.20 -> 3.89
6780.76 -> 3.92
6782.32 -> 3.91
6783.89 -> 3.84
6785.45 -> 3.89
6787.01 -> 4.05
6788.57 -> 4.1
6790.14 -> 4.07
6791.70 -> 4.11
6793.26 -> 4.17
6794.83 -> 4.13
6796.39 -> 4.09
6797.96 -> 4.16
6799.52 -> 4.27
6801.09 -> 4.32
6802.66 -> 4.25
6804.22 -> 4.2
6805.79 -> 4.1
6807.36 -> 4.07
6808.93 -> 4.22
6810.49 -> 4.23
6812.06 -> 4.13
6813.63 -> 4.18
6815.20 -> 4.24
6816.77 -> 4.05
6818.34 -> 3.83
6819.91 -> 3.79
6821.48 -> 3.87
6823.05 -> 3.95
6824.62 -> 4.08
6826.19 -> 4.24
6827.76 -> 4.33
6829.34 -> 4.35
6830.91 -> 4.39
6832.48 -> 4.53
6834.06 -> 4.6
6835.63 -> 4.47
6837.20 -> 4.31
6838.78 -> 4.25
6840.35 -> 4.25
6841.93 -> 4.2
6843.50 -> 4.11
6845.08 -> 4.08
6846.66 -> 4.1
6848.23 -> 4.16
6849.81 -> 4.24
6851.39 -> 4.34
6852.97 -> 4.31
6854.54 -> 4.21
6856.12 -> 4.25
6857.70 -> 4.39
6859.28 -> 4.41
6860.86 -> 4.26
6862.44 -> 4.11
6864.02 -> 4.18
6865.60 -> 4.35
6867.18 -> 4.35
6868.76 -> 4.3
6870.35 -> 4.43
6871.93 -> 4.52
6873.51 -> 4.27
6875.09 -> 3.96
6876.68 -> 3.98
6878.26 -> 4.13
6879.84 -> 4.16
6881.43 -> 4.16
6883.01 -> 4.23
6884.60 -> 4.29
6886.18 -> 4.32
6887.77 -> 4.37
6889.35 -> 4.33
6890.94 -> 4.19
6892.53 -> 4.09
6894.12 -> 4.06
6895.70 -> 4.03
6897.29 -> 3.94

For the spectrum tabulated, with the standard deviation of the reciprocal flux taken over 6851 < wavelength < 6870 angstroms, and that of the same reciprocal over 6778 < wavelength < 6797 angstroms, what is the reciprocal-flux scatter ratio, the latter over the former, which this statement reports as 1.5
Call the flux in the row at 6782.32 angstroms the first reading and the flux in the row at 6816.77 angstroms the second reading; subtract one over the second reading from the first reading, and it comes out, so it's 3.66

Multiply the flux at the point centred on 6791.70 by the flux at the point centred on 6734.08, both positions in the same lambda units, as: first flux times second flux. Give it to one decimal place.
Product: 16.0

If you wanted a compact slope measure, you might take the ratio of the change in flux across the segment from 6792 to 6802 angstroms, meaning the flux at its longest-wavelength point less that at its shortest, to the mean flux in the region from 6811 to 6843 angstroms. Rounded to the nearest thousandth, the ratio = 0.036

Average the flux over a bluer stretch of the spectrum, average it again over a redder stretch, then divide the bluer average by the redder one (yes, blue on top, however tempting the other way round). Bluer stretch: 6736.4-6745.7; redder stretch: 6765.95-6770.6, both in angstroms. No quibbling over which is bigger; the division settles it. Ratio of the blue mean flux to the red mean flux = 0.97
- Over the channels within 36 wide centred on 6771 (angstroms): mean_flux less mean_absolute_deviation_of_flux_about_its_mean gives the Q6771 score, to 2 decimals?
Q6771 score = 3.87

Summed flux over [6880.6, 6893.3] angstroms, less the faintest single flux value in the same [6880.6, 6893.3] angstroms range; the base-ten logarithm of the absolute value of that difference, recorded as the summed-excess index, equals 1.476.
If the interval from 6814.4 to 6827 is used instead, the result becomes 1.451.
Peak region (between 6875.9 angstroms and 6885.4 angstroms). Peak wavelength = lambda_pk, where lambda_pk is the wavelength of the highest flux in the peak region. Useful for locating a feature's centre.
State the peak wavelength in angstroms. 6884.60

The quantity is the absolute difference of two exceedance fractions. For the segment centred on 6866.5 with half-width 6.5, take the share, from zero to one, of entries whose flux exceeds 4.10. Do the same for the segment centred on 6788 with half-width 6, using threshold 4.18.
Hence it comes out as 1.0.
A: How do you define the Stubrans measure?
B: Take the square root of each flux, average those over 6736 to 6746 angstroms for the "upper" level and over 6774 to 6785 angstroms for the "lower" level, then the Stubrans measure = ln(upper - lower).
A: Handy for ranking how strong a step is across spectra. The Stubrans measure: -3.4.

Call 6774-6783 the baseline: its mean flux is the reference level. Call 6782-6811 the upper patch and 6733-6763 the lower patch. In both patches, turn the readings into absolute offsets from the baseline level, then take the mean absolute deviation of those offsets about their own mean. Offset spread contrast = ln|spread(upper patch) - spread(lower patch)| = -3.6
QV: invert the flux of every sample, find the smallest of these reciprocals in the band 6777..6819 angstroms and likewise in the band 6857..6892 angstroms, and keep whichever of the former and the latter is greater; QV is 0.231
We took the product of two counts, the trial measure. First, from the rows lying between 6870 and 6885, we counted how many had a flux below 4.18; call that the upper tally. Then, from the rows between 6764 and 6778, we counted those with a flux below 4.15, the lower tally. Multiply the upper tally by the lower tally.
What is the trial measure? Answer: 35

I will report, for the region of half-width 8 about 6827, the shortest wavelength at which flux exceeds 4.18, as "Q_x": 6826.19 angstroms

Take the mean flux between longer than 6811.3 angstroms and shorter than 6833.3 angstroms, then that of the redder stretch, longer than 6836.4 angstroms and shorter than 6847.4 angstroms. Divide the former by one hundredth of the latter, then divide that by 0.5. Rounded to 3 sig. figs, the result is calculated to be 198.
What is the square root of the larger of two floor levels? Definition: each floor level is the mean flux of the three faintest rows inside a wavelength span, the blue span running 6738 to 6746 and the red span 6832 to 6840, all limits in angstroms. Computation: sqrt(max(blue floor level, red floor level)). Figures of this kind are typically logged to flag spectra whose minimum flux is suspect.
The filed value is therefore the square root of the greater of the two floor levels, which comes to 2.08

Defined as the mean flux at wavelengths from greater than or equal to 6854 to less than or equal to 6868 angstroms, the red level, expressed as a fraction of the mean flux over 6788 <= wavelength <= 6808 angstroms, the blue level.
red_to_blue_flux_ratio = 1.03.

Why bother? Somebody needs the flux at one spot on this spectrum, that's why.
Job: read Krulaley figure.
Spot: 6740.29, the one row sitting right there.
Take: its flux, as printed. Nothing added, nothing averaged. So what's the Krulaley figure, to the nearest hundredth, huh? 4.03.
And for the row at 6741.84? 4.09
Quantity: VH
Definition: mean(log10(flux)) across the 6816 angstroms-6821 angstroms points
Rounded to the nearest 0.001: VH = 0.590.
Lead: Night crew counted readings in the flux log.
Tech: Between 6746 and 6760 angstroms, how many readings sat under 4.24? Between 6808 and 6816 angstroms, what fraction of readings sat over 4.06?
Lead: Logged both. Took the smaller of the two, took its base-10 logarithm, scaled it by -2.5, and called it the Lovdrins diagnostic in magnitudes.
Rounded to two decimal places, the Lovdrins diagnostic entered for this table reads 0.00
